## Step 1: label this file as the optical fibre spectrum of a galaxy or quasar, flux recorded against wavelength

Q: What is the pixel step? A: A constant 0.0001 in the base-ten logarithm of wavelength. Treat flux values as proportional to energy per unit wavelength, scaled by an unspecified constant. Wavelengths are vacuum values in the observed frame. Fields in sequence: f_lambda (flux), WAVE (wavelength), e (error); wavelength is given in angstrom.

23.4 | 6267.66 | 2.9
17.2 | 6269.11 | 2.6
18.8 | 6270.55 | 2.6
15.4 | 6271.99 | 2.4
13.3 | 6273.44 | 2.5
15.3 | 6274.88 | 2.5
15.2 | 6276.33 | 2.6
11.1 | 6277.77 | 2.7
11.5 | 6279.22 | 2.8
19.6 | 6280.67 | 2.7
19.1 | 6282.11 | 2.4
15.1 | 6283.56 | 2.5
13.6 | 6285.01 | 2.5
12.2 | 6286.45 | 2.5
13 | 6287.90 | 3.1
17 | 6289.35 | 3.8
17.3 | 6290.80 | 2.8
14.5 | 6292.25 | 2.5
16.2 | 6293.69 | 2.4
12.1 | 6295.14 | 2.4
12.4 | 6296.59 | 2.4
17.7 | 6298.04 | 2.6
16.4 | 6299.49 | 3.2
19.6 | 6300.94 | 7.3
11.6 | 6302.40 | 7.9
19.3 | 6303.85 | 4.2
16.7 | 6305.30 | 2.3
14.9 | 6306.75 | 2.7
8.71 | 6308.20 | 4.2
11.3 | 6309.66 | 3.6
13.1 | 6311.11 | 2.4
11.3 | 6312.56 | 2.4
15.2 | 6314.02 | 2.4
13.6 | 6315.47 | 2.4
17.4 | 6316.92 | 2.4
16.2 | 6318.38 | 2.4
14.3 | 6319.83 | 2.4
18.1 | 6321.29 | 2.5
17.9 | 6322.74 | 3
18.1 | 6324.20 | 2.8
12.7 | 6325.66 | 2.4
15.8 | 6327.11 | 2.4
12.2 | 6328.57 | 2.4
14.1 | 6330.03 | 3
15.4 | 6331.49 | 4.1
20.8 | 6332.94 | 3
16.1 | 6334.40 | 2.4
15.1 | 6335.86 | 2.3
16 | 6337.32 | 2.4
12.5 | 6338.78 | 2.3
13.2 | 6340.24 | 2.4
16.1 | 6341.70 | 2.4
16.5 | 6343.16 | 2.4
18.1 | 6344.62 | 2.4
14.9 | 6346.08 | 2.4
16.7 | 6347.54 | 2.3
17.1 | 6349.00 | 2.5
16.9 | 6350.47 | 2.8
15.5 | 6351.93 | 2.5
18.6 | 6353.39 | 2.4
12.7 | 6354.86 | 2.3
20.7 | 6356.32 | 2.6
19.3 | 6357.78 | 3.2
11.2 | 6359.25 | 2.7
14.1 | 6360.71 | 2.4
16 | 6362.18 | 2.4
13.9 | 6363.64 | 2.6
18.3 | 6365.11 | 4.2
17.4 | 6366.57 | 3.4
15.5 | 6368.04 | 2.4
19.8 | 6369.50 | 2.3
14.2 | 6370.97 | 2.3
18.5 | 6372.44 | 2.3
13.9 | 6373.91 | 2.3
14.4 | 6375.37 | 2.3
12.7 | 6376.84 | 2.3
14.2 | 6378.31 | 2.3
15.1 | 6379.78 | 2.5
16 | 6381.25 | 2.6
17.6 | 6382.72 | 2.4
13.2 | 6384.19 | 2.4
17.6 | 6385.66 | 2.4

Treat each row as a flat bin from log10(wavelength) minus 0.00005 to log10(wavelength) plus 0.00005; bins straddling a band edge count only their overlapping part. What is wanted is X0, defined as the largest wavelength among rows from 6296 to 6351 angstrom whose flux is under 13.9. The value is 6340.24 angstrom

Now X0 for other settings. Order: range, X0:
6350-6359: 6354.86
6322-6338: 6328.57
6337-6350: 6340.24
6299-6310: 6309.66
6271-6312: 6311.11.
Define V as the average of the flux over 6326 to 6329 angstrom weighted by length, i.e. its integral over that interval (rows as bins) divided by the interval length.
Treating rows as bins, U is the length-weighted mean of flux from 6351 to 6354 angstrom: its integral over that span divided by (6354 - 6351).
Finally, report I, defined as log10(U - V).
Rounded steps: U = 17.0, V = 14.0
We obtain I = 0.5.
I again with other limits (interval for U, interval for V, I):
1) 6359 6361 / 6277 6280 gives 0.1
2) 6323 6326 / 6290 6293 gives -0.9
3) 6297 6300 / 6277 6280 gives 0.7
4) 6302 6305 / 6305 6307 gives -0.7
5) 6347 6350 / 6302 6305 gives -0.1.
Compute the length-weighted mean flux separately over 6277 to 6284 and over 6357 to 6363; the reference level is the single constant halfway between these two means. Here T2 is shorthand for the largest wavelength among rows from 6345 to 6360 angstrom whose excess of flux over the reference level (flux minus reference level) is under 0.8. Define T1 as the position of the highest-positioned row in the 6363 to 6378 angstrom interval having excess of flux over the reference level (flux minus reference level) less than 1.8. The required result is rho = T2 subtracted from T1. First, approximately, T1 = 6376.84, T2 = 6359.25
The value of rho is 17.6 angstrom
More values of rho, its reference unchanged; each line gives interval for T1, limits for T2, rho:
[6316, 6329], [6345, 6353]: -23.4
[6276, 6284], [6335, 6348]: -62.5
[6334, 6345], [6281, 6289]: 55.3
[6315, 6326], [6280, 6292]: 37.8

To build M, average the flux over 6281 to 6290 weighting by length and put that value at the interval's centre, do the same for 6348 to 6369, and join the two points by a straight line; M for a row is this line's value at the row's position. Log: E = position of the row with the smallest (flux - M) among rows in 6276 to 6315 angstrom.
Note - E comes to 6308.20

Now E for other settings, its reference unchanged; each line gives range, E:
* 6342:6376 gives 6359.25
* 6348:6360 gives 6359.25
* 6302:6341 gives 6308.20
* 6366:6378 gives 6376.84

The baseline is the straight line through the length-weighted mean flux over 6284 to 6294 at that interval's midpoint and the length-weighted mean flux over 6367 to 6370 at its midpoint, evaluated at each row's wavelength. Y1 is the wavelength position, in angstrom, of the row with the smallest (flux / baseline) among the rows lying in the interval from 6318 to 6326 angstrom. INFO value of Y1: 6325.66 angstrom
